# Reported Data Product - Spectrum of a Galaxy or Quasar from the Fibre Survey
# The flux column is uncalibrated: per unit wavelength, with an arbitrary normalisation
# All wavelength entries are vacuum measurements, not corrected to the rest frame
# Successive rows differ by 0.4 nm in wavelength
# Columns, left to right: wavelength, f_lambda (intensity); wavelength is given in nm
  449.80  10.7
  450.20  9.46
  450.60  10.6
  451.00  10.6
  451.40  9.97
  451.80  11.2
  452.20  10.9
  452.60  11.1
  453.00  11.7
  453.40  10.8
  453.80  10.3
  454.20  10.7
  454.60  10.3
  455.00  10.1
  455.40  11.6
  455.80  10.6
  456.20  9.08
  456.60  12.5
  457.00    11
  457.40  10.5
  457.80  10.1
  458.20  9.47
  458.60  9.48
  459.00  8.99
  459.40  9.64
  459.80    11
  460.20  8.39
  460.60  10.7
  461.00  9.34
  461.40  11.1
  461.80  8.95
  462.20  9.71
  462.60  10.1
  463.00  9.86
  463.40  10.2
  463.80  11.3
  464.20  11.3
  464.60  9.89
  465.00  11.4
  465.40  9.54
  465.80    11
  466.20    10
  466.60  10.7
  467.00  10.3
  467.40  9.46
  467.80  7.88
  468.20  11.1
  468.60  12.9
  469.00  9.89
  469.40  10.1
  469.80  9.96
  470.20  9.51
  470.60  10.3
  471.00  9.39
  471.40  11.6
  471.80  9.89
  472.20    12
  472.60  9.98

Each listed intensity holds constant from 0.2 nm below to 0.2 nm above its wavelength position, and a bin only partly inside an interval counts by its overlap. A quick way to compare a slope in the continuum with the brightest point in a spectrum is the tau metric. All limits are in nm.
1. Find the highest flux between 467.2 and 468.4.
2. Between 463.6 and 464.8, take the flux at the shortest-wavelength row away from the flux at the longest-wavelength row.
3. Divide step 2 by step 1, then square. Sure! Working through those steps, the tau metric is 0.016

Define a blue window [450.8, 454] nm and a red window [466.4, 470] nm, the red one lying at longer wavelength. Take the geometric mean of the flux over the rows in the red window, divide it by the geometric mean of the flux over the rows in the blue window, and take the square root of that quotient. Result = 0.970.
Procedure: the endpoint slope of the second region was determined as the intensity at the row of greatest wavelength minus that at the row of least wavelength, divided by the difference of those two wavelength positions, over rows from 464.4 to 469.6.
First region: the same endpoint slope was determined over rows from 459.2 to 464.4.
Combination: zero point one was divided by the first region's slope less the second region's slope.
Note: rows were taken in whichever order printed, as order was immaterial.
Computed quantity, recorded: 0.3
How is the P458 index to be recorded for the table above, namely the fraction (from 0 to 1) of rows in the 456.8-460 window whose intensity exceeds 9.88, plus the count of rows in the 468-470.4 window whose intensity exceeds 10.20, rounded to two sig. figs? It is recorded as 2.5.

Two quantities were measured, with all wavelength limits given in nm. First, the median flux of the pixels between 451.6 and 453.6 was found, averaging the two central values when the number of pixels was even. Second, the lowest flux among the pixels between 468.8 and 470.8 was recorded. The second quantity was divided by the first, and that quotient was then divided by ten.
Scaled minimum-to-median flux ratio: 0.086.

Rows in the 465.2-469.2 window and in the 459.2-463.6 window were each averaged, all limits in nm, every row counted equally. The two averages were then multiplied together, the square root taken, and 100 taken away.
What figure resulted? -89.9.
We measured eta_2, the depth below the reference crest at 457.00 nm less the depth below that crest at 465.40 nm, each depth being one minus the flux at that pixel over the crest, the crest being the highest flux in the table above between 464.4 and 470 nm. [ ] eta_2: -0.11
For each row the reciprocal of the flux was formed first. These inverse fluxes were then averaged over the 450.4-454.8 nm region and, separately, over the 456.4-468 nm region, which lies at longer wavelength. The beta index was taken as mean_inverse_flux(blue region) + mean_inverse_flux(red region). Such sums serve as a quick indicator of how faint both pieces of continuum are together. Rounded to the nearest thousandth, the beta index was 0.193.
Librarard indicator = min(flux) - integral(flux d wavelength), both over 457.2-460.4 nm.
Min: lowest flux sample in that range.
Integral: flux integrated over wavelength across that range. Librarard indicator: -22.6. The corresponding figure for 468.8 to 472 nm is -22.9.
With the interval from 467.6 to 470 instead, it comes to -16.9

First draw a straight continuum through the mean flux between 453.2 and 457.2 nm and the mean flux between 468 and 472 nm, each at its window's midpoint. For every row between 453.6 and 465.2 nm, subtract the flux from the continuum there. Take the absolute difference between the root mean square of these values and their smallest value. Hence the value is 2.8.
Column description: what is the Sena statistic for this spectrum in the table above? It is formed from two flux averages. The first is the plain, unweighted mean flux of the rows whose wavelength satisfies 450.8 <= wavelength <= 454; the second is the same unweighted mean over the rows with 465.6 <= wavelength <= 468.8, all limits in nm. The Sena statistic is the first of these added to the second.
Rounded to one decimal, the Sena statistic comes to 21.2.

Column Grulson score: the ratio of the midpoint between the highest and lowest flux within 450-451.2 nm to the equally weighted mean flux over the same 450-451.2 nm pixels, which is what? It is 0.98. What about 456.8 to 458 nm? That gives 1.00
